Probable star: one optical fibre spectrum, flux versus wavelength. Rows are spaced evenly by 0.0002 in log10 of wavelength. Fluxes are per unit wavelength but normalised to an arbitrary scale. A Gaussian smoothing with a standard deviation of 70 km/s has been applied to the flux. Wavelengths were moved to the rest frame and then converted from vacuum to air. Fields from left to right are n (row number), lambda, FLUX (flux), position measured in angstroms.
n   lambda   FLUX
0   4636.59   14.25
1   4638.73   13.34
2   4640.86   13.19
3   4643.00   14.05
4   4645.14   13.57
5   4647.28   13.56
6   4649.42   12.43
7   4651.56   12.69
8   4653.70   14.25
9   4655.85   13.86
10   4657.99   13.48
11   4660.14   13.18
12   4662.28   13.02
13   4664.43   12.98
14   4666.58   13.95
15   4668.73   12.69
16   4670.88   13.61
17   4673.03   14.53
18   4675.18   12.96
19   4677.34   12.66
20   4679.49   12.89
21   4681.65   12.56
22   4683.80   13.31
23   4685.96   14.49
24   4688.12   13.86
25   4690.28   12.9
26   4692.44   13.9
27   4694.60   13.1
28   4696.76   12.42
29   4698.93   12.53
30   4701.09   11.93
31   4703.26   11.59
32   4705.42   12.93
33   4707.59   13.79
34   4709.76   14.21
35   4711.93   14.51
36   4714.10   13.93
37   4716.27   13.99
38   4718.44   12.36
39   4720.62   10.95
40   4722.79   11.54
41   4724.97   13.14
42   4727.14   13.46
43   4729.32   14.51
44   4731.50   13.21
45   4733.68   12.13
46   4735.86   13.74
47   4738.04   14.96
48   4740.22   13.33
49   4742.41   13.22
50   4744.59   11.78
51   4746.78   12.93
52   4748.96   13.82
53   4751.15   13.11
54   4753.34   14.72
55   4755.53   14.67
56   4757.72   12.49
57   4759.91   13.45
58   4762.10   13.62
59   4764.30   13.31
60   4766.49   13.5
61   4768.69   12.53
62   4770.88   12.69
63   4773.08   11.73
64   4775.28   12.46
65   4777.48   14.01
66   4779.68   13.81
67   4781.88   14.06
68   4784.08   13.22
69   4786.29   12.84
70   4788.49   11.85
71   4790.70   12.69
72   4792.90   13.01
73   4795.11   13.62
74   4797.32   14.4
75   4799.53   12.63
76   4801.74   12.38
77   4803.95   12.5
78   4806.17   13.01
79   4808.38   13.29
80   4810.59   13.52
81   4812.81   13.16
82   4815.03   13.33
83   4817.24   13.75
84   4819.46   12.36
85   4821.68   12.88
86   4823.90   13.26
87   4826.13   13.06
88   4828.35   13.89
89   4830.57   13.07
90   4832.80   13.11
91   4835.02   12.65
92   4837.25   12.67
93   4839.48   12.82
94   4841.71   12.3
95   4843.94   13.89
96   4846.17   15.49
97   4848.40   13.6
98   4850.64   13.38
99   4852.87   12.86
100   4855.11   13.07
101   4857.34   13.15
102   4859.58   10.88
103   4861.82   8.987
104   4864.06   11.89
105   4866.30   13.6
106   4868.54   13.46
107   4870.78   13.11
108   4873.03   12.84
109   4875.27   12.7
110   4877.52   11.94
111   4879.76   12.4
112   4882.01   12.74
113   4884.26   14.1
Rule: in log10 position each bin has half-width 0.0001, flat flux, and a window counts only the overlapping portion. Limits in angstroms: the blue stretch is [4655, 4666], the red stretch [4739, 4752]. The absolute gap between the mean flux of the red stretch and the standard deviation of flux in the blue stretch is 12.7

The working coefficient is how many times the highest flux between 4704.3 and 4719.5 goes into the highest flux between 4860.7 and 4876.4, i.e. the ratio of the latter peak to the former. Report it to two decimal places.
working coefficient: 0.94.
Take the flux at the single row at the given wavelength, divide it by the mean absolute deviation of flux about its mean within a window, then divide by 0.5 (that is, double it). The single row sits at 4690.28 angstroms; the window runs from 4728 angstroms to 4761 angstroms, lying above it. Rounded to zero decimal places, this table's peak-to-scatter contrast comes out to 35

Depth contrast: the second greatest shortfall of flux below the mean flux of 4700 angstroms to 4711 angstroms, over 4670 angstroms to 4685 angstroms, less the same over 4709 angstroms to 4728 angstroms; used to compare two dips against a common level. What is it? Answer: -1.1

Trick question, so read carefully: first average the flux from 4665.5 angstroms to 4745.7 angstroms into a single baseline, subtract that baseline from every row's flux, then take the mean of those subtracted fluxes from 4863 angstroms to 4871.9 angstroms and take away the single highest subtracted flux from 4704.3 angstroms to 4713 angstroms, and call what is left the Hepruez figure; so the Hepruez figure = -1.5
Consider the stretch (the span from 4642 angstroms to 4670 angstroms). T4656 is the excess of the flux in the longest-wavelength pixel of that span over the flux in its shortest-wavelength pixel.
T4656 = -1.4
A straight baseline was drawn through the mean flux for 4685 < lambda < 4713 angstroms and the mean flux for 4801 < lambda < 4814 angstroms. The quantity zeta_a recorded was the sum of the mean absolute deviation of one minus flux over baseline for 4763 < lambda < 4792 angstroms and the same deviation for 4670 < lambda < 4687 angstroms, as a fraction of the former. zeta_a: 2.0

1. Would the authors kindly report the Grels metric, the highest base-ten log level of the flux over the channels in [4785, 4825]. 1.16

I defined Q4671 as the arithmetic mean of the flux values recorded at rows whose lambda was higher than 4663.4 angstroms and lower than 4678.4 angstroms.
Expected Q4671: 13.3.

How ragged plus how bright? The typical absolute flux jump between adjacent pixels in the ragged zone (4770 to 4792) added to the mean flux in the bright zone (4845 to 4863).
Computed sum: 13.4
